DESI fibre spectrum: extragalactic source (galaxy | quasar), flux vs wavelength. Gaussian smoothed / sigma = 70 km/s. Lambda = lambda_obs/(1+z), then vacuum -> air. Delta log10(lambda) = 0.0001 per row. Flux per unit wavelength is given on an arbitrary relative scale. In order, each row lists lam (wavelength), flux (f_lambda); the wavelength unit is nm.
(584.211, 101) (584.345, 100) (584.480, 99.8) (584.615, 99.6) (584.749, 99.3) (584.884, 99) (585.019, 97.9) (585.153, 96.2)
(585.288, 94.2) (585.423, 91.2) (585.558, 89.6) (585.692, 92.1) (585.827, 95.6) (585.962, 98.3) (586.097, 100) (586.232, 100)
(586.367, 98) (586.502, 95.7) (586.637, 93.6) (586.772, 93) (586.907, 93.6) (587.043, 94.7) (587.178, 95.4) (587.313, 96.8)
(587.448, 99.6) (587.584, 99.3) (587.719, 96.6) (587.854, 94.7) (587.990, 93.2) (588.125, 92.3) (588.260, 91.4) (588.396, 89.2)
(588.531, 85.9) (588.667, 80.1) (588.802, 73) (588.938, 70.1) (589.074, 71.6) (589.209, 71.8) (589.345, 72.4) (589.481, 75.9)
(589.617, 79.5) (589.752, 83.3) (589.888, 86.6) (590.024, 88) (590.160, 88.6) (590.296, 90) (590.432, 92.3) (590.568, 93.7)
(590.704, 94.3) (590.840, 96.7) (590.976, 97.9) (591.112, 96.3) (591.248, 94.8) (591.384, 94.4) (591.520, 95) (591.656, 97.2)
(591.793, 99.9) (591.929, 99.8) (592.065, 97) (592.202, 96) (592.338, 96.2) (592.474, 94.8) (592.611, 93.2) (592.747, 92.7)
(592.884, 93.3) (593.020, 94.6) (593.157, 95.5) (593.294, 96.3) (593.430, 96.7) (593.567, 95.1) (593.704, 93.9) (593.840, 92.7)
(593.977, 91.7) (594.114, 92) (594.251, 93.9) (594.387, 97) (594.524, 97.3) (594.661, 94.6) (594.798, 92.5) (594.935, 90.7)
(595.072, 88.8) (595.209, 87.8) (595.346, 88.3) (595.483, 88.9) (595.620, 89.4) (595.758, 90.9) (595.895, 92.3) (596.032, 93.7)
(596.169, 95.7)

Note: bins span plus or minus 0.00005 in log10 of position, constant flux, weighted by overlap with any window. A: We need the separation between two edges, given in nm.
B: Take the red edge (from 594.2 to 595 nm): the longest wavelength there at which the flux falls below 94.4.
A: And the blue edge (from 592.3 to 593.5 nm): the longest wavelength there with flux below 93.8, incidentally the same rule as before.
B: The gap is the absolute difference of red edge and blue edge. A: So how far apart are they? 2.05 nm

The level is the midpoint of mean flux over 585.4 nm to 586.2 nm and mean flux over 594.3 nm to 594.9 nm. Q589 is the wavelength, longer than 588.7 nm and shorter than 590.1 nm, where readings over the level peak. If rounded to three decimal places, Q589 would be 590.024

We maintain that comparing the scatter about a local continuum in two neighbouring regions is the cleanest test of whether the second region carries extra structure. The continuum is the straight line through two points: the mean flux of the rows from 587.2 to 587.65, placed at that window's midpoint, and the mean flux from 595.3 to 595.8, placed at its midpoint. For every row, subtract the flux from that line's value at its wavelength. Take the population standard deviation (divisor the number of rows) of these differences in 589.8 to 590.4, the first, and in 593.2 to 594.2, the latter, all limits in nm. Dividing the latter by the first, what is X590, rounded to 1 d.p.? 1.1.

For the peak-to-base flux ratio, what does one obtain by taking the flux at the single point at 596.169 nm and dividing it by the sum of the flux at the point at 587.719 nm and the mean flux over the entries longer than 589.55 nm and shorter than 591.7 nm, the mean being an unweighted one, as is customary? 0.508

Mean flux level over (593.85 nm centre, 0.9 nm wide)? 94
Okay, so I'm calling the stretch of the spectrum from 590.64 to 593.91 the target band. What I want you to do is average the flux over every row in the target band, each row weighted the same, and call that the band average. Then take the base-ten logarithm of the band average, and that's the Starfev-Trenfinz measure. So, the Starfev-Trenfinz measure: 1.98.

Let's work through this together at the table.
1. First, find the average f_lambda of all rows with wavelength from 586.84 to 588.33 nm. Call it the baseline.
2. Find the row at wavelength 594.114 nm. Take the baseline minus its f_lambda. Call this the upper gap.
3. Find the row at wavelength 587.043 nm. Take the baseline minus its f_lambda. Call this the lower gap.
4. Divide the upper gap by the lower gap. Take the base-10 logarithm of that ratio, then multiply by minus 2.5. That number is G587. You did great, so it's -2.0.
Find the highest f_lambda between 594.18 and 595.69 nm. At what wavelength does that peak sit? 594.524 nm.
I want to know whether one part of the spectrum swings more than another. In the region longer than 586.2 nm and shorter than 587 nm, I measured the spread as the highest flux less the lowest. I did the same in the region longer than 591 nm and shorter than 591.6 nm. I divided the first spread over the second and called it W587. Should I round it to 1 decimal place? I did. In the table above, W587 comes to 3.7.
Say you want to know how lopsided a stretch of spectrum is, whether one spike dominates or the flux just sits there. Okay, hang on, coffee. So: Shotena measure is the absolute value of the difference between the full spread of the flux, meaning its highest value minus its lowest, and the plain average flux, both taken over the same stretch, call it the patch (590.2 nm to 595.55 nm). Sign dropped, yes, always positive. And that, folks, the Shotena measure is 82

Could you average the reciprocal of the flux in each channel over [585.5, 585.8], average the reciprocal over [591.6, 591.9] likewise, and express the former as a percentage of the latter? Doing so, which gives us 108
